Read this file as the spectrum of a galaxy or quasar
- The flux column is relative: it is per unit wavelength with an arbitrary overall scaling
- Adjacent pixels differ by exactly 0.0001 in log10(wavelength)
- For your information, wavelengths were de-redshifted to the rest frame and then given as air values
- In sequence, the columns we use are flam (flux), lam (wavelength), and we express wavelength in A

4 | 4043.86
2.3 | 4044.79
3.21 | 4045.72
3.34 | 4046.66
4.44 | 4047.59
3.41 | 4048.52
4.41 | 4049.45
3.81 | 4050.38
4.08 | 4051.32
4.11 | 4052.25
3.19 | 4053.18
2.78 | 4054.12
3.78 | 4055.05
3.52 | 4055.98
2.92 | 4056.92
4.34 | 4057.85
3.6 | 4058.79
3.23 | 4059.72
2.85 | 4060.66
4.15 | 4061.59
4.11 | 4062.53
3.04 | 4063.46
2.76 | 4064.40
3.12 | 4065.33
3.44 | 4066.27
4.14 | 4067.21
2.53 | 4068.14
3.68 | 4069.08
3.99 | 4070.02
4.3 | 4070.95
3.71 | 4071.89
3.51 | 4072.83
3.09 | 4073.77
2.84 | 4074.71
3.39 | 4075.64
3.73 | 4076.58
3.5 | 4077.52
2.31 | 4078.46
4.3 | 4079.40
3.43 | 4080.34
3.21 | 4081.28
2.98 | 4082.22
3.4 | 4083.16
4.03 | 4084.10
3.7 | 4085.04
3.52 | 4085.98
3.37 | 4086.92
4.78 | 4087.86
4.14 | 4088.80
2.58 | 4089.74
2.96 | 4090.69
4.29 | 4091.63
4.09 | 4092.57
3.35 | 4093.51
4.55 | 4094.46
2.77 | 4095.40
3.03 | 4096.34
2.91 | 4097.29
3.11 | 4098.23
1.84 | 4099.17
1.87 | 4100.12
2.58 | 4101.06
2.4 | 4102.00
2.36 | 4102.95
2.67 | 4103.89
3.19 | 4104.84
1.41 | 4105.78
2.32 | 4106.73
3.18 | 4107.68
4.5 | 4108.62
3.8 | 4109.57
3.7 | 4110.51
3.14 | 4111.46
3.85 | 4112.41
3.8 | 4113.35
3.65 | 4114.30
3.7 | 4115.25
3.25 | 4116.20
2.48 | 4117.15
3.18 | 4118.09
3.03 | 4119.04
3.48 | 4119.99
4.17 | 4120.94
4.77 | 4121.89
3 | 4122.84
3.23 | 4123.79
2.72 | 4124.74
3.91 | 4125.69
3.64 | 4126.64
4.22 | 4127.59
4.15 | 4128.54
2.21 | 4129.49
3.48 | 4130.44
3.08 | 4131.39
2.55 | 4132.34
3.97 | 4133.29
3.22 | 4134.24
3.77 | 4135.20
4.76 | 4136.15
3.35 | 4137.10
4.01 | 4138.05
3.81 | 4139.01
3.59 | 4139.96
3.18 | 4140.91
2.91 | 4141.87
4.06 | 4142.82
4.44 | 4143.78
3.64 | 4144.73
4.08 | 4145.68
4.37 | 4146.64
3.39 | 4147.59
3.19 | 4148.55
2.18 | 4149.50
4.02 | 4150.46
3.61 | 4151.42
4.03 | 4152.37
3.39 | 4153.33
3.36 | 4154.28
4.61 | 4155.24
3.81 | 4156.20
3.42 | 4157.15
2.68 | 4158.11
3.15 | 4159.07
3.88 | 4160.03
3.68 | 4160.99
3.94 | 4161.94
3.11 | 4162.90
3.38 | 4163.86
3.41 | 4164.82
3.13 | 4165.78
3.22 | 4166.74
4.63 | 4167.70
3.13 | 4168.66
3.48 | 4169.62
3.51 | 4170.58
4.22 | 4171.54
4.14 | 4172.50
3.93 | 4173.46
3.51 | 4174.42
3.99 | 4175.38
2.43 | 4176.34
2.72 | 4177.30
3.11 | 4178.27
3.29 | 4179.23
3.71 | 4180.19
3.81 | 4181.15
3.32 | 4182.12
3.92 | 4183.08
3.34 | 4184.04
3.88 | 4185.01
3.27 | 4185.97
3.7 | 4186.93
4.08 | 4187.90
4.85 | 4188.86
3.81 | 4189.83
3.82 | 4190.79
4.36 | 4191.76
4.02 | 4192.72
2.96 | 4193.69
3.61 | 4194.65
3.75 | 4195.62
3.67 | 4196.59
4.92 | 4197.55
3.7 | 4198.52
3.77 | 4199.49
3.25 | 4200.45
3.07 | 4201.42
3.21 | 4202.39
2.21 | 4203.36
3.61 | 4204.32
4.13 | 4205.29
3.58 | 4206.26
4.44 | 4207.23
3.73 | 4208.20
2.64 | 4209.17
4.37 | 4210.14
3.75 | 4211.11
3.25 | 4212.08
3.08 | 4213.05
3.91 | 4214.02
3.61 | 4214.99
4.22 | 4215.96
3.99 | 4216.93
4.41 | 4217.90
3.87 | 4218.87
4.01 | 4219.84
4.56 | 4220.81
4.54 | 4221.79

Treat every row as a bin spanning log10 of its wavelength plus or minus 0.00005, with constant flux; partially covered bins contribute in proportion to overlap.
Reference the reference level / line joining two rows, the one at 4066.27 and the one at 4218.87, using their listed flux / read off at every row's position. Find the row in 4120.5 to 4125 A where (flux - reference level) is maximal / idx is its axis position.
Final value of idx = 4121.89 A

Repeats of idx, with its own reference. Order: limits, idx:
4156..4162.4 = 4161.94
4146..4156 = 4155.24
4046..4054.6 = 4047.59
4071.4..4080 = 4079.40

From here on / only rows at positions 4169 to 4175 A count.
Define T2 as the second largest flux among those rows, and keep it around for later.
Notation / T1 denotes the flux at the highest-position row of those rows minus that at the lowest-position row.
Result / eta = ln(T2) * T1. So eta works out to 0.0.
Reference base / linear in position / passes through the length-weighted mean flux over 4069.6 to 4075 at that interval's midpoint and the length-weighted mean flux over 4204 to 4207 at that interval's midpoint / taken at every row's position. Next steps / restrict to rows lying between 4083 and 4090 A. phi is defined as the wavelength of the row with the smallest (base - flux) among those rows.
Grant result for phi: 4087.86 A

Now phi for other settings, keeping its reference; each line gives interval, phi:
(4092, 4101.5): 4094.46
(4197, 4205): 4197.55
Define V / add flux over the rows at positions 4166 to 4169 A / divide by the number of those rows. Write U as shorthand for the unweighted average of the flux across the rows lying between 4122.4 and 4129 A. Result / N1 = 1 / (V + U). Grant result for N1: 0.139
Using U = 3.55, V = 3.7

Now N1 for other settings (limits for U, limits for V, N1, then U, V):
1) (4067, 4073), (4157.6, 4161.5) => 0.142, 3.69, 3.3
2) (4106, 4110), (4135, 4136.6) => 0.130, 3.45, 4.3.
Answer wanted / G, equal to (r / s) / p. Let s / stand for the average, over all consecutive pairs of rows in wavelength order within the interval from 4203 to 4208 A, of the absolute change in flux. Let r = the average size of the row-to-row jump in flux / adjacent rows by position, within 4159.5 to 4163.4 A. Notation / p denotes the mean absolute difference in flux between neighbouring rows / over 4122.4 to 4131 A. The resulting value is 0.7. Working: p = 0.76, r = 0.4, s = 0.8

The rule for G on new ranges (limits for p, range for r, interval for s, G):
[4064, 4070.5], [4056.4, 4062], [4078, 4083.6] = 1.5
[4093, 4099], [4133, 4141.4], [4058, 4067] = 1.8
